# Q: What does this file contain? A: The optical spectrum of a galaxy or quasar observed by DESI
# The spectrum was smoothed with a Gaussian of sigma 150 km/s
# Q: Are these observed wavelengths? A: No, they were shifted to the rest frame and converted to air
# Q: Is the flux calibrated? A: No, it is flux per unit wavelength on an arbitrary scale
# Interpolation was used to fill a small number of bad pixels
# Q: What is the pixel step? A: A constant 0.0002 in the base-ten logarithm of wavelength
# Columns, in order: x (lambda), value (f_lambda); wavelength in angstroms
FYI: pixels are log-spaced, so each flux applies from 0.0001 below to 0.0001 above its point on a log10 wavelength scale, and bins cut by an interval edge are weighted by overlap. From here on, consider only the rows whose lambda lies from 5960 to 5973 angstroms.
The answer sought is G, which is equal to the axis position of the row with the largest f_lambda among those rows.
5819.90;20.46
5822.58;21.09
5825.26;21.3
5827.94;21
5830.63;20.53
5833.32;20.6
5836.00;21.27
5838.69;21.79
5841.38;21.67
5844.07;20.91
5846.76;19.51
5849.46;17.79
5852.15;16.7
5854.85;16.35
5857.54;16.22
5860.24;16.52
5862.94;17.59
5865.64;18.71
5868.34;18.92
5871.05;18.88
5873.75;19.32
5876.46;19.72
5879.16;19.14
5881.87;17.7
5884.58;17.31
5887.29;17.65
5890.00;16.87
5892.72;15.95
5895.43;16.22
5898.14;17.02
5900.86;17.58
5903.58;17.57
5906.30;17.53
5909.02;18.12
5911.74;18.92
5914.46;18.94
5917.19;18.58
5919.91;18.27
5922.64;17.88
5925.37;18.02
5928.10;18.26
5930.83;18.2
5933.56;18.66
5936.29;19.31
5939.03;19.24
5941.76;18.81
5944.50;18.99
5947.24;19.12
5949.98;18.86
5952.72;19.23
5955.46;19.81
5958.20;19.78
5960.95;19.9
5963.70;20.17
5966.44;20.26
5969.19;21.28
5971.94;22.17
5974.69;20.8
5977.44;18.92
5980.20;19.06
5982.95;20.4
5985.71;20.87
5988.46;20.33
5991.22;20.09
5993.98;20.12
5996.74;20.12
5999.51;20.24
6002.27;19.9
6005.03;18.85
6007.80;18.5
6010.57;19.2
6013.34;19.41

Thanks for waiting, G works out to 5971.94 angstroms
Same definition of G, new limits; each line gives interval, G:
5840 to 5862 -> 5841.38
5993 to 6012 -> 5999.51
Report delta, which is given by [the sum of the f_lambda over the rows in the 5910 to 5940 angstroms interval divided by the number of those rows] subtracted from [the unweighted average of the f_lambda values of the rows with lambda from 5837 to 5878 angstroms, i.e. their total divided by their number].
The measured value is 0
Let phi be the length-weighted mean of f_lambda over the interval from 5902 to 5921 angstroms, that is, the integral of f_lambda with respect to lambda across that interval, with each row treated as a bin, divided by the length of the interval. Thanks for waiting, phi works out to 18.3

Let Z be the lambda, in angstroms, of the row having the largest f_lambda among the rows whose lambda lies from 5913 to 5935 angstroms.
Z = 5914.46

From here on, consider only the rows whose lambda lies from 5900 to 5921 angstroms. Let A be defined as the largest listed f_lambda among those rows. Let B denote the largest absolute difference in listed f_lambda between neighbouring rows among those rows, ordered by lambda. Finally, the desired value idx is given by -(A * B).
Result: -15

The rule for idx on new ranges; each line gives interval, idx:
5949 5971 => -22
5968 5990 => -42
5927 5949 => -13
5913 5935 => -9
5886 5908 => -16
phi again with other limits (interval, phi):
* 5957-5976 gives 20.6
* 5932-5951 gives 19.0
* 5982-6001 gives 20.3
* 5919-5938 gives 18.4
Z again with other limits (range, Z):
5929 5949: 5936.29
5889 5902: 5900.86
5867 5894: 5876.46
